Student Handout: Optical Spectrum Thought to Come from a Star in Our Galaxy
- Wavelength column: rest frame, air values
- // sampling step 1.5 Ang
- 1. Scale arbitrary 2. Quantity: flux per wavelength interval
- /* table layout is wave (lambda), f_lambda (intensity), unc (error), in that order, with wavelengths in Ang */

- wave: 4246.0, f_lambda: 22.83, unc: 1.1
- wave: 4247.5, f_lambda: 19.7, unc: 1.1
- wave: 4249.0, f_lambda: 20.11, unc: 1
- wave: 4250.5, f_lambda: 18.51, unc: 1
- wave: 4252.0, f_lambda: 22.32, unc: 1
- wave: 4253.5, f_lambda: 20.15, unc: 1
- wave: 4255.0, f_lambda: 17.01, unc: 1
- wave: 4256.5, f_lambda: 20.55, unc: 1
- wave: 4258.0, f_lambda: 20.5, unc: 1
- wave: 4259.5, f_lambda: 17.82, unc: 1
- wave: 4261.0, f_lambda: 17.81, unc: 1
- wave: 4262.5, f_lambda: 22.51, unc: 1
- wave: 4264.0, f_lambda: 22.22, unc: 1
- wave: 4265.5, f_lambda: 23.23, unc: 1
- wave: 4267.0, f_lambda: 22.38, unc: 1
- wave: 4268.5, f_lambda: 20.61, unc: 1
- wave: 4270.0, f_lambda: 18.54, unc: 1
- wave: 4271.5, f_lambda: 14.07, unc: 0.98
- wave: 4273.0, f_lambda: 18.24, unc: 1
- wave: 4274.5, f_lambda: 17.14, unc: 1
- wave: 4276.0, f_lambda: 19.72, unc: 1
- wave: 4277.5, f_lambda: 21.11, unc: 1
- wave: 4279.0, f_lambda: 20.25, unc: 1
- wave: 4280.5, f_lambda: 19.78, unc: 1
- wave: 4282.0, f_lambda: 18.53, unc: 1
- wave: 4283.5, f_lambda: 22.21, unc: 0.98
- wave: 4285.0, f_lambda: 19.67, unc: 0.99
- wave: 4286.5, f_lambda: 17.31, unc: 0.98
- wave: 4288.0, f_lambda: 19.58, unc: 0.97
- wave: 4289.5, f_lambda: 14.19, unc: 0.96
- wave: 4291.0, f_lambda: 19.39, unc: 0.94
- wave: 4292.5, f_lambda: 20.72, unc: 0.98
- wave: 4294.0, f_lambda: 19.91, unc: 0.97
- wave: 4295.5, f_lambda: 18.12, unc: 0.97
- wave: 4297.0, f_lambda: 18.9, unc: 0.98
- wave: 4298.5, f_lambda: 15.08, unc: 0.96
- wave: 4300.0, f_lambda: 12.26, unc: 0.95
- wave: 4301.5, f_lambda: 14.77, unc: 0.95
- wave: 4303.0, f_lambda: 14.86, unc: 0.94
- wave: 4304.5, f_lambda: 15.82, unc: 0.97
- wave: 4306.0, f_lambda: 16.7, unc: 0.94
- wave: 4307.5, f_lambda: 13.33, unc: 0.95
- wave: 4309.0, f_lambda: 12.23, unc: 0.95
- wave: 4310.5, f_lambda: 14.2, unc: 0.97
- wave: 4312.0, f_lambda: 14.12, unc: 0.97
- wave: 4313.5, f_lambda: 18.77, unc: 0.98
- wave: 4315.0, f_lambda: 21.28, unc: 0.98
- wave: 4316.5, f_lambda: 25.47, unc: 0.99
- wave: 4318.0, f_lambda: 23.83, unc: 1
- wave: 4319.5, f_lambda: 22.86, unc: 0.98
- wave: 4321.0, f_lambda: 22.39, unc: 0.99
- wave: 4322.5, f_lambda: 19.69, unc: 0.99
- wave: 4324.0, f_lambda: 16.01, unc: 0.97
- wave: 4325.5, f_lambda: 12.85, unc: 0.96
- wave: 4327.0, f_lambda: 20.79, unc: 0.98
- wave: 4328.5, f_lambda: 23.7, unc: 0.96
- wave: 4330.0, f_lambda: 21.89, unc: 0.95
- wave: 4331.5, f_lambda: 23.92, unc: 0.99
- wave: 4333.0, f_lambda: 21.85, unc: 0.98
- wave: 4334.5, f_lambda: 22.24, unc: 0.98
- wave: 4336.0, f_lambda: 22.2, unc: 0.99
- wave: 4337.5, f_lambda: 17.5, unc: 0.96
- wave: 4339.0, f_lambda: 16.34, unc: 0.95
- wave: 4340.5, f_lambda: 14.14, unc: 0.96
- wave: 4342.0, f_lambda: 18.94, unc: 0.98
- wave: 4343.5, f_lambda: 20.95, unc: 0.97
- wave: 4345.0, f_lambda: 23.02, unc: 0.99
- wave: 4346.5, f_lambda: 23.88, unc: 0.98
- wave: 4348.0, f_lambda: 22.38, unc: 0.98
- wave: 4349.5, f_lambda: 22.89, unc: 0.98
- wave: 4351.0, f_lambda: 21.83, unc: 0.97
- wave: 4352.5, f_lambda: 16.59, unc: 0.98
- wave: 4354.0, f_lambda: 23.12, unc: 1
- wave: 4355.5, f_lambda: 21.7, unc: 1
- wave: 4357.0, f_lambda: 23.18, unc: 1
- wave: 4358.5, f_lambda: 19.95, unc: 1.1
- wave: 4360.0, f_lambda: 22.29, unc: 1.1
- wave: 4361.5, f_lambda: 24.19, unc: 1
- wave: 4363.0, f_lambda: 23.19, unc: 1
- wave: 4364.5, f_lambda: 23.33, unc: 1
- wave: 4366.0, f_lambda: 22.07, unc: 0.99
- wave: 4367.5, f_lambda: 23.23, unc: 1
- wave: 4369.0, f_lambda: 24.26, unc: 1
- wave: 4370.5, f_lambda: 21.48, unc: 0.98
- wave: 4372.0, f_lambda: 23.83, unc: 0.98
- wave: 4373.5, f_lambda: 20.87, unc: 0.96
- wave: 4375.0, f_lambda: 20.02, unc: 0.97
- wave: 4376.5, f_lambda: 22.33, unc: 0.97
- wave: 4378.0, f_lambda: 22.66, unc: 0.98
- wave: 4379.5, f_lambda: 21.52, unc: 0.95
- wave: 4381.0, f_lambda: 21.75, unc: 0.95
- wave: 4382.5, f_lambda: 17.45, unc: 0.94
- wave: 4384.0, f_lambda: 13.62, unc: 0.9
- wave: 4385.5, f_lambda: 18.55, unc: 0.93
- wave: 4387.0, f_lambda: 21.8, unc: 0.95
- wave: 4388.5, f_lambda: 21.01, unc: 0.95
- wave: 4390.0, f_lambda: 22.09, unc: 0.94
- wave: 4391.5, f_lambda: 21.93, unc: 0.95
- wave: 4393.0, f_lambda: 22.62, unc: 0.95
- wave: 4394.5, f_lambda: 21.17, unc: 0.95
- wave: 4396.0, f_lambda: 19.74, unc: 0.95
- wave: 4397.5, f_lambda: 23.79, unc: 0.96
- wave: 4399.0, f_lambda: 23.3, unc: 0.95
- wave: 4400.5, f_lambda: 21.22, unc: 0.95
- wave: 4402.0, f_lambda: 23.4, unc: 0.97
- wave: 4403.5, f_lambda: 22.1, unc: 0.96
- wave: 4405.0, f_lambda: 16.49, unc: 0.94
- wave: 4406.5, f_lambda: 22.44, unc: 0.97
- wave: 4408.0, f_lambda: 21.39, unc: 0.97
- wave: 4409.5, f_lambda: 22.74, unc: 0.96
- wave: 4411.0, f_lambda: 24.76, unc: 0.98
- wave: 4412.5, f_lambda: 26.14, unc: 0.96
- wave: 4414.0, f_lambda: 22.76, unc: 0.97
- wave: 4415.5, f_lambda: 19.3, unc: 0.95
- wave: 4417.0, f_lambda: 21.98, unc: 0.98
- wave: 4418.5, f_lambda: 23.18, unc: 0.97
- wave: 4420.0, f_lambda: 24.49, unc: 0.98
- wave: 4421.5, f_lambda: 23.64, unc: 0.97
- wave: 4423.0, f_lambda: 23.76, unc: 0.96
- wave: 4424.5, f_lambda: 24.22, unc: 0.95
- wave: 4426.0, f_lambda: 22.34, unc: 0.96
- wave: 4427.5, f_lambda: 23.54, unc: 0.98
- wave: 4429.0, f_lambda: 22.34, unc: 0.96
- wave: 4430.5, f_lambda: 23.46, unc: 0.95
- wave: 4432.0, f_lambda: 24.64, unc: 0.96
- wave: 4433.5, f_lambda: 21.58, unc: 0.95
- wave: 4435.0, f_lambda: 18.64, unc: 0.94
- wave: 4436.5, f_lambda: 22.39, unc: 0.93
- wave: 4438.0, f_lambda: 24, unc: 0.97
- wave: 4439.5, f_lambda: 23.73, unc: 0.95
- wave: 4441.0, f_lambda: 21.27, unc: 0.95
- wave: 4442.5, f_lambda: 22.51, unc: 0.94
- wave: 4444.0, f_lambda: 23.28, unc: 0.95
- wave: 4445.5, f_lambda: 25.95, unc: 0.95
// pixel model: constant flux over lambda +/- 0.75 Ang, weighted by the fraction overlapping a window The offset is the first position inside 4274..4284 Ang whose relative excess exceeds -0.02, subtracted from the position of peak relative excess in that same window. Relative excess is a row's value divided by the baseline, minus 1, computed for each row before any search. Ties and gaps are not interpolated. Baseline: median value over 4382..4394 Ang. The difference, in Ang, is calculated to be 6.0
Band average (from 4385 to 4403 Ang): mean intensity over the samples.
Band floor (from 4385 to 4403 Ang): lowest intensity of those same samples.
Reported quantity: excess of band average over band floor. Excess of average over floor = 3.2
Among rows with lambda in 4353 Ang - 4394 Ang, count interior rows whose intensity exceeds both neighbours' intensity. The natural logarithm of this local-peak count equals 2.20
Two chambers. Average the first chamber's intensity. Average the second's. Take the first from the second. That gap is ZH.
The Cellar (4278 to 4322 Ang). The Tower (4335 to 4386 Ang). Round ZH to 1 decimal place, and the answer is 2.9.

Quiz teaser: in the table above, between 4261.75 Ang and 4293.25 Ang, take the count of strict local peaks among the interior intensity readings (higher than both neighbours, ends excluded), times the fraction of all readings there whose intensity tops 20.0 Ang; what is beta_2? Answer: 2.1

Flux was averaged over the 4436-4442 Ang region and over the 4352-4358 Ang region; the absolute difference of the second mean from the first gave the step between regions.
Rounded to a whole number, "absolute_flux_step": 2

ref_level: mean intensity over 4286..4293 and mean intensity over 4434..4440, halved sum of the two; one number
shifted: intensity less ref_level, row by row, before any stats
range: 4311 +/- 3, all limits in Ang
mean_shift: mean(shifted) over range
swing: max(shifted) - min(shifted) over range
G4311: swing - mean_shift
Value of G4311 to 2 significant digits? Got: 12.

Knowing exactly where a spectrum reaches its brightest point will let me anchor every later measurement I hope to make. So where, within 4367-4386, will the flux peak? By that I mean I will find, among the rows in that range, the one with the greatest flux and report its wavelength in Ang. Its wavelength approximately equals 4369.0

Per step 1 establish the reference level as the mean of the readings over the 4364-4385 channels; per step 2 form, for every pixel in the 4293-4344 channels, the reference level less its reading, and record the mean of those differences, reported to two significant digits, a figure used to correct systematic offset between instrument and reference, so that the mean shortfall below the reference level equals 2.8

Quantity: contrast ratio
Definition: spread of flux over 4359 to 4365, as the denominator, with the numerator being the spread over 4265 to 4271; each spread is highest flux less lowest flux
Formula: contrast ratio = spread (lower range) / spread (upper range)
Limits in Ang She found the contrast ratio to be 2.5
